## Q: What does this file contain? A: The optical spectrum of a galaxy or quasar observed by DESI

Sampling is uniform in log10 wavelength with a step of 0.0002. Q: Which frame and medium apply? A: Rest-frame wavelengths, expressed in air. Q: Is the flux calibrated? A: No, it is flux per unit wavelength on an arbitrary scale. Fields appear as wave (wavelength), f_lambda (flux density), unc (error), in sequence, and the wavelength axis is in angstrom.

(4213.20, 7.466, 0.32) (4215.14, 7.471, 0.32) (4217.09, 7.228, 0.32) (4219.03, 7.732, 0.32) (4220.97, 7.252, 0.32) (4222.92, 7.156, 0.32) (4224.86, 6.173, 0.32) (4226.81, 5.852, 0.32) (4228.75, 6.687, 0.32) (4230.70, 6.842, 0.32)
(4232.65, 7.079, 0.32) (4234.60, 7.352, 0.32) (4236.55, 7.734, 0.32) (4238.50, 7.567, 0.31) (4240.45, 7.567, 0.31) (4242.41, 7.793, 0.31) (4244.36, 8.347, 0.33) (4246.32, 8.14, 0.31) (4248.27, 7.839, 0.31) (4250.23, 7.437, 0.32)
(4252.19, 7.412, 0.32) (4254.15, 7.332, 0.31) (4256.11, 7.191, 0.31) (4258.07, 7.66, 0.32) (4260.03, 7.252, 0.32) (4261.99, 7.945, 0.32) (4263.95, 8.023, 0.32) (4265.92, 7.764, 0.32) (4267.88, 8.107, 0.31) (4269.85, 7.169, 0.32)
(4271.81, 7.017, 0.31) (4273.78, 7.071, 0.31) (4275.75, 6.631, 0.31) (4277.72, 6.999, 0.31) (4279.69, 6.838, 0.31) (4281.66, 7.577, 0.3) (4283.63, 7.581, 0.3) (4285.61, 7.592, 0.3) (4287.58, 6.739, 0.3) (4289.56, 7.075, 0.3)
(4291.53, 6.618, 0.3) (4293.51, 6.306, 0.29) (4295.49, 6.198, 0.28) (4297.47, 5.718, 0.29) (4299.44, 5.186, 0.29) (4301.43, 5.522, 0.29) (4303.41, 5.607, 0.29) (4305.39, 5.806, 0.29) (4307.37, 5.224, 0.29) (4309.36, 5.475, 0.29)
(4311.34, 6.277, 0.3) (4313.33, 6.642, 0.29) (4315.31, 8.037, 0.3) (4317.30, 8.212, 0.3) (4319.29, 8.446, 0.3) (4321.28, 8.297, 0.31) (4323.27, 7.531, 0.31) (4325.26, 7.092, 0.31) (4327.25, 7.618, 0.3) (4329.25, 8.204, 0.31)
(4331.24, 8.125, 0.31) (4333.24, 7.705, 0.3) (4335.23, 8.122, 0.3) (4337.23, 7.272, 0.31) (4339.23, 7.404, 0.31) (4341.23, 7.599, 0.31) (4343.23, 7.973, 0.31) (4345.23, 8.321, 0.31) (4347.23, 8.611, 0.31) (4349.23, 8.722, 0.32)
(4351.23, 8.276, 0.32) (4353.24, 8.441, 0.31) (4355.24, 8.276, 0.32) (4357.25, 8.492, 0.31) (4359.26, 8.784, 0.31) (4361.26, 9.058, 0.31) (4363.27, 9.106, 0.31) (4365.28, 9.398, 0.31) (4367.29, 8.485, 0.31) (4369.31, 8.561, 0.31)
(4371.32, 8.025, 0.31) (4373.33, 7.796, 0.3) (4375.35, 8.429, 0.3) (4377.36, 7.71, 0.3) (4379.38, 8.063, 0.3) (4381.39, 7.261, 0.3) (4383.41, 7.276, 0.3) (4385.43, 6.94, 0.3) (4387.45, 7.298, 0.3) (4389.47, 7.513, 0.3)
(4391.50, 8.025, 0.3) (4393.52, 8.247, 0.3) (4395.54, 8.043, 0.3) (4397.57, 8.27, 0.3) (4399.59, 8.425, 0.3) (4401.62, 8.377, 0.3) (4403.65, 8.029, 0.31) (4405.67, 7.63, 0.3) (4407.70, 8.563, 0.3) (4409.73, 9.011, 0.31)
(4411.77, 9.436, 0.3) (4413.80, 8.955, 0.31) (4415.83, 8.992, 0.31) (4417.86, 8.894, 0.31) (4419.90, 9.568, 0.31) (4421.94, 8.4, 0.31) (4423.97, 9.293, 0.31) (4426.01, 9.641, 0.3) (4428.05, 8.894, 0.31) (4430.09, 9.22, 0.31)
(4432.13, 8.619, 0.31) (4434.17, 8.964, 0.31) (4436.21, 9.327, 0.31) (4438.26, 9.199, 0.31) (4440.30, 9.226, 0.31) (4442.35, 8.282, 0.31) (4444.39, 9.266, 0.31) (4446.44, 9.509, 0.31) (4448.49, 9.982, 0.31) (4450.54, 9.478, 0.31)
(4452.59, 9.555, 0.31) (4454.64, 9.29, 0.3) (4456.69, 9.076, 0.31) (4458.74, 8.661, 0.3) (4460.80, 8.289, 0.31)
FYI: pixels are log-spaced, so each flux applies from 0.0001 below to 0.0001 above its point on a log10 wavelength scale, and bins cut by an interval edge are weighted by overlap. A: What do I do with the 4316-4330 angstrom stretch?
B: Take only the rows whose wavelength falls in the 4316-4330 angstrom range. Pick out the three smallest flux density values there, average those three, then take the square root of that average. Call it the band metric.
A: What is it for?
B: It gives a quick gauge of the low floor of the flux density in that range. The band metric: 2.72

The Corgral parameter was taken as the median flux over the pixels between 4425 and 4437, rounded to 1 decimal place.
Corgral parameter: 9.1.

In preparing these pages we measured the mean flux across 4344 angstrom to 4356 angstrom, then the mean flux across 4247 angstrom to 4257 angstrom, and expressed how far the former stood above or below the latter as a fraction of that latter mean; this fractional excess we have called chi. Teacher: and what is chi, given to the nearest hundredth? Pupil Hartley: 0.13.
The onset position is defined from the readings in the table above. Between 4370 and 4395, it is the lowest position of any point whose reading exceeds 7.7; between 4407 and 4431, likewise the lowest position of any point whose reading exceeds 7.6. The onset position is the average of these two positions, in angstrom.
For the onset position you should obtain 4389.5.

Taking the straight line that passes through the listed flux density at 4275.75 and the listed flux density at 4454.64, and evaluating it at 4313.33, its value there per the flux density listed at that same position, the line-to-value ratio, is 1.08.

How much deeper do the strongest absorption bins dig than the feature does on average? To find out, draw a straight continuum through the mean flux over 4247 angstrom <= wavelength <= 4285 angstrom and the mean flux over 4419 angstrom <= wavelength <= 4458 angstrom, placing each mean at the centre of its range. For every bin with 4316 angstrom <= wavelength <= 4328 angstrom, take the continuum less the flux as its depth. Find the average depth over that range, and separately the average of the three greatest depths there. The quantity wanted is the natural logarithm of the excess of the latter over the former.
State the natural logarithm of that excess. -0.7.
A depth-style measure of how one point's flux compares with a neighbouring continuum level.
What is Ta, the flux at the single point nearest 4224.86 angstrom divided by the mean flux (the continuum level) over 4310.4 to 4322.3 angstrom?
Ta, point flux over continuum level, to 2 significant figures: 0.81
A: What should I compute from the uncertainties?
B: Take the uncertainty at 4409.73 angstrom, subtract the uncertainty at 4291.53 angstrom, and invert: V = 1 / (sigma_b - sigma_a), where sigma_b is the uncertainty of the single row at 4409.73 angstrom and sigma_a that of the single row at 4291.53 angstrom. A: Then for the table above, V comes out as 100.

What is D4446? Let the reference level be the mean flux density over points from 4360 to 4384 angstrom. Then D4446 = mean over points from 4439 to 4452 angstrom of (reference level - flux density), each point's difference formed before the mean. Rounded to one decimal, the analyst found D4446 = -1.0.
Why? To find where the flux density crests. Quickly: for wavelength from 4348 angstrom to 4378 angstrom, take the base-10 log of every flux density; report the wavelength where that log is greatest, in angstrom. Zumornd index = 4365.28 angstrom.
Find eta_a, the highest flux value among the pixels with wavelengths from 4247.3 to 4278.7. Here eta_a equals 8.107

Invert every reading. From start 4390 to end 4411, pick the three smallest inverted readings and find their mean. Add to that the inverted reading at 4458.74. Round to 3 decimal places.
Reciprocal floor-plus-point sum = 0.231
